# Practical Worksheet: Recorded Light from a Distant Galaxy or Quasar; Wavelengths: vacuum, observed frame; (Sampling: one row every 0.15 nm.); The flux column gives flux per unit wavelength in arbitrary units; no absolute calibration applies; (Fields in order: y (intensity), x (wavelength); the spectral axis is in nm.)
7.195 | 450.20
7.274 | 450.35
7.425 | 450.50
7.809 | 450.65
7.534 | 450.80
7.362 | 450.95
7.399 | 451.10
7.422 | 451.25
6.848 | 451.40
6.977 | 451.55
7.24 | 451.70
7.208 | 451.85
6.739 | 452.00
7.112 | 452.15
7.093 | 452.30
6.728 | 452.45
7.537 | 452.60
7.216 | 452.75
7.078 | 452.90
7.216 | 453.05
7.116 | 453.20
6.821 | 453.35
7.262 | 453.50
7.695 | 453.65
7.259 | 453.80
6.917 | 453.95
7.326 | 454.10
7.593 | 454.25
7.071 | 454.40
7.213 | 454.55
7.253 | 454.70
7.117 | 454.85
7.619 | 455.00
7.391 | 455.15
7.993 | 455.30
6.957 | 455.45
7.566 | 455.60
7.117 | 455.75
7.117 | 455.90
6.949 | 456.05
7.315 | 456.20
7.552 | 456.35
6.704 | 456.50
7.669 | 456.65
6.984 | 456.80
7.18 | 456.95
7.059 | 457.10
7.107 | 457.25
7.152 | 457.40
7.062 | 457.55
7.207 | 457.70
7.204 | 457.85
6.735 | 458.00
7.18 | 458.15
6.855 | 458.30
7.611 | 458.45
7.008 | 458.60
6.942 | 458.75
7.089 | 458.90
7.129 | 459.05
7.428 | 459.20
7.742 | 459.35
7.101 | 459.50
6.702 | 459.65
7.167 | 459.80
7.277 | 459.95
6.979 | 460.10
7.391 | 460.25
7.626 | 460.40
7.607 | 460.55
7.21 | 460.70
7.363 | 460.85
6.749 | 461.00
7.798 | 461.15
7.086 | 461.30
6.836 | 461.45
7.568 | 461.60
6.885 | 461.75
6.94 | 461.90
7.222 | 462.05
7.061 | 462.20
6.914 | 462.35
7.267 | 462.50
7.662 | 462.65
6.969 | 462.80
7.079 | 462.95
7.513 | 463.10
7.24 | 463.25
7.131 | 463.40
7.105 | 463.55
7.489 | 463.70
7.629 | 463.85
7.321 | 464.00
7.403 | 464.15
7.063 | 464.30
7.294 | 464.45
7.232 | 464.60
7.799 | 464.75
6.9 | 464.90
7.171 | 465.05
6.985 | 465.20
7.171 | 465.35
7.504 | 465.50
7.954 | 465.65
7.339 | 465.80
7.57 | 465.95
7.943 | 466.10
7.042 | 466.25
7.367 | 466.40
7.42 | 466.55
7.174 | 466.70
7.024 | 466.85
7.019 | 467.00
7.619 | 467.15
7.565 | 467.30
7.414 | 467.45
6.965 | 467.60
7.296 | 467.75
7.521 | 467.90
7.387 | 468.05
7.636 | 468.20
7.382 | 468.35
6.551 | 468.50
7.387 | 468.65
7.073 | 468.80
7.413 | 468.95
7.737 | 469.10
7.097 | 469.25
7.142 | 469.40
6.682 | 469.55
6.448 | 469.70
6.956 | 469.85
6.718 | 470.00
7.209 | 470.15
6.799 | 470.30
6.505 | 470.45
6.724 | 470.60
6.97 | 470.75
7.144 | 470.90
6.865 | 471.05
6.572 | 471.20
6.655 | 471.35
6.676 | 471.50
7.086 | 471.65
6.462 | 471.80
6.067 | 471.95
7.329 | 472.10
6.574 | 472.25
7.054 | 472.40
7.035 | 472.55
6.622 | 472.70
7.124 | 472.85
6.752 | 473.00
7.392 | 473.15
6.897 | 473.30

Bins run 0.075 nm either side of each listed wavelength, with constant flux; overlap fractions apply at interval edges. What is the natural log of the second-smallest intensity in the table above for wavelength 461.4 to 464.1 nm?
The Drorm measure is 1.93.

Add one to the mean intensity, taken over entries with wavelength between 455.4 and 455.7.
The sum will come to 8.3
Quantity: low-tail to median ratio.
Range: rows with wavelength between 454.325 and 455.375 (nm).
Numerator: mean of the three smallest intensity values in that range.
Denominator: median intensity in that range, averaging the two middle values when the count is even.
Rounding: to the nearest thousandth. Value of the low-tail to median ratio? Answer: 0.984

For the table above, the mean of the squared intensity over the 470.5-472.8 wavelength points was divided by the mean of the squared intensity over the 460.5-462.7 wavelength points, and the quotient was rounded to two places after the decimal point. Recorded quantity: 0.89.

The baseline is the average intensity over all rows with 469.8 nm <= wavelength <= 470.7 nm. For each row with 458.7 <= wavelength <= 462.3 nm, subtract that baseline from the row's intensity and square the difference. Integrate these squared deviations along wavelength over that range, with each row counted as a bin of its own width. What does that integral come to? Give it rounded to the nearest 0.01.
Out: 0.86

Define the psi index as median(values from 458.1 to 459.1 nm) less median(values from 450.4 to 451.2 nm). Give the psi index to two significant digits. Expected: -0.34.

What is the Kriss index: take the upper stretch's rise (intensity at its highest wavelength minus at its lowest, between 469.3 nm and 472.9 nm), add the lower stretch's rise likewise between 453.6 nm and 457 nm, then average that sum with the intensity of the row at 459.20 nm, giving 3.45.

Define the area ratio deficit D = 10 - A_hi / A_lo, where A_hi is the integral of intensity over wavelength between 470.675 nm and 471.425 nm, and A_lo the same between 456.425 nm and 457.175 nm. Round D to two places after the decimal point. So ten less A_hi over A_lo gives 9.04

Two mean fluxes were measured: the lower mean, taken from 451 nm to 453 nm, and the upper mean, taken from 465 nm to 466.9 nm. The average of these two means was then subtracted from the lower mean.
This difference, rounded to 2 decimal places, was -0.12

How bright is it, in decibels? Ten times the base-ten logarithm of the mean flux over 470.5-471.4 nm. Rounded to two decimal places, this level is 8.34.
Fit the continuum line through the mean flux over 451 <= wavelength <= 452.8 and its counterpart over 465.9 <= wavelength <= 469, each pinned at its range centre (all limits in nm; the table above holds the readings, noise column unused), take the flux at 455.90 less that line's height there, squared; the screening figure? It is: 0.004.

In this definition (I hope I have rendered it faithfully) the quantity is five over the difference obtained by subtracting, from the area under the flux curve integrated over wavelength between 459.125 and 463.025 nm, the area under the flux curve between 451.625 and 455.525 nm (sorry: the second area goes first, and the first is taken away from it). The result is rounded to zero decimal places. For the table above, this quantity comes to 236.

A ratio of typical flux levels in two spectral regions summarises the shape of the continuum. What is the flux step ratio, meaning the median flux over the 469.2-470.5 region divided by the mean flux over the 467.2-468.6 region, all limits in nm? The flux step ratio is 0.93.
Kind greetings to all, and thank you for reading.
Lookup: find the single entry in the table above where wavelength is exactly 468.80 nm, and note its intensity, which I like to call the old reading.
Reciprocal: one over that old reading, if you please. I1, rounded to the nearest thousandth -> 0.141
